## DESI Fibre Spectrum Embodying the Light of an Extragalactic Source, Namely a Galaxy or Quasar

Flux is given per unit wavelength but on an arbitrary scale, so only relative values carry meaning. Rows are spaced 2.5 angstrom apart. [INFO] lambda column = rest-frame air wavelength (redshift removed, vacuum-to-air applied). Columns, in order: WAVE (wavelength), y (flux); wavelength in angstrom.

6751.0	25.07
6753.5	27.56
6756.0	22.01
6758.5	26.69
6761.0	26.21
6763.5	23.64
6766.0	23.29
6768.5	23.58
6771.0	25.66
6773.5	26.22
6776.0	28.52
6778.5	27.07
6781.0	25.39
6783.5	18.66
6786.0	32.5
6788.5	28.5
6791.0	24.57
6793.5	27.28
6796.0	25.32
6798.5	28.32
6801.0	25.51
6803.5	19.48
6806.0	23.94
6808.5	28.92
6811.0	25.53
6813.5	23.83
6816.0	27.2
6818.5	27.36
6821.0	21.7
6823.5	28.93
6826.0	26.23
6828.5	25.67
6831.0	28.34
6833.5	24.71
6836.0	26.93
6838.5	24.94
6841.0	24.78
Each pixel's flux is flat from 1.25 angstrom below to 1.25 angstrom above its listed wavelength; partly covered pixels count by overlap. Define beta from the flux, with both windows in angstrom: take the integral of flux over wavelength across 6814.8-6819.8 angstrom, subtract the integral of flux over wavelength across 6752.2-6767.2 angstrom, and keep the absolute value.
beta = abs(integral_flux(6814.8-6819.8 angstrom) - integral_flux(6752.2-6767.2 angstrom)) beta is 237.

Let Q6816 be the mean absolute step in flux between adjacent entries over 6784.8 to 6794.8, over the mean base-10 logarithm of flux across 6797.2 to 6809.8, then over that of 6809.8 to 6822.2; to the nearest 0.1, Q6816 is 1.8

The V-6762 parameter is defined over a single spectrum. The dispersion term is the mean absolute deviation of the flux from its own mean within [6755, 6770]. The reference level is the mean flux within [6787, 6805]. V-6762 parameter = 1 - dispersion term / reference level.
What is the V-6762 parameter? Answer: 0.94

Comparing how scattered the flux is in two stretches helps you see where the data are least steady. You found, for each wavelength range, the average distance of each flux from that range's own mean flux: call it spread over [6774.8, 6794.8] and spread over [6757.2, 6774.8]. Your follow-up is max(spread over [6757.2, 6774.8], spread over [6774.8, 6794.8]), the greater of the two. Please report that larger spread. 2.77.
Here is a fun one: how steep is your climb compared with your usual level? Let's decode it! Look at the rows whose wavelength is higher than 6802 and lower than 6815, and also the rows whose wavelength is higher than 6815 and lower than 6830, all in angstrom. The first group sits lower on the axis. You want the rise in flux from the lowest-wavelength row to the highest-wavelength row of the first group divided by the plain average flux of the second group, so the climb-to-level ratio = 0.17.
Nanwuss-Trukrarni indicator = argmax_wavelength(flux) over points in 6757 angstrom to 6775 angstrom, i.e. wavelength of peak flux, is 6758.5 angstrom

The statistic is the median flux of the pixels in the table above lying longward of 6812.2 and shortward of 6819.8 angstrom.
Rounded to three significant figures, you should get 27.2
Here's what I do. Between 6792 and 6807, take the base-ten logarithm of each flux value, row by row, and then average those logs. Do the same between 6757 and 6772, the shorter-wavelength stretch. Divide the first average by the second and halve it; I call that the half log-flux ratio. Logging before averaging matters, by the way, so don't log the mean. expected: 0.500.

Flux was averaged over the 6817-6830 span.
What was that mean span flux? 26.0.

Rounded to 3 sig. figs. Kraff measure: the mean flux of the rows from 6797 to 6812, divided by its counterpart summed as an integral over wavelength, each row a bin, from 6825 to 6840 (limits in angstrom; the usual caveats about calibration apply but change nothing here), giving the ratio 0.0645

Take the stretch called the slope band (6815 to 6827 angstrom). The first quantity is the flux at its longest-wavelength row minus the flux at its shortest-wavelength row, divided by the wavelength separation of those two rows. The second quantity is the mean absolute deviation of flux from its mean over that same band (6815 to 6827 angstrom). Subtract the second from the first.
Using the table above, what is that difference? -2.0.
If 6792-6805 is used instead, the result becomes -3.1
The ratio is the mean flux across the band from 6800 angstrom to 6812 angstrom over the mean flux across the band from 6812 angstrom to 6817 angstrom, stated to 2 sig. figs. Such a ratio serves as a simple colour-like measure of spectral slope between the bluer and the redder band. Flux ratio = 0.97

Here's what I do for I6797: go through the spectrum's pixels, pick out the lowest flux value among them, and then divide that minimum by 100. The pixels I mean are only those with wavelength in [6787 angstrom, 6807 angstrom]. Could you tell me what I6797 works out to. 0.195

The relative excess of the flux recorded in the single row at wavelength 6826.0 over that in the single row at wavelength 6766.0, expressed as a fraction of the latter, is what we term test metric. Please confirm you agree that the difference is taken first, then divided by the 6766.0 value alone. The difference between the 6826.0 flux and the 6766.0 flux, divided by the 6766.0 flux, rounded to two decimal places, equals 0.13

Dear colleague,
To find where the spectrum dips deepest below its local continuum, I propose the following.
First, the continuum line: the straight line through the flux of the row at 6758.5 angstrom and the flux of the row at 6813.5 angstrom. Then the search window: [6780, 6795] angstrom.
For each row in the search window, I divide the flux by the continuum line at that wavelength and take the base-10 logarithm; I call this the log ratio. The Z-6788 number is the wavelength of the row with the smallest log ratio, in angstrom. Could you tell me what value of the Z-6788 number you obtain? 6783.5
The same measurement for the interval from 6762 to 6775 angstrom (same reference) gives 6766.0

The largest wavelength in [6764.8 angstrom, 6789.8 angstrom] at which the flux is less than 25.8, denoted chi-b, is 6783.5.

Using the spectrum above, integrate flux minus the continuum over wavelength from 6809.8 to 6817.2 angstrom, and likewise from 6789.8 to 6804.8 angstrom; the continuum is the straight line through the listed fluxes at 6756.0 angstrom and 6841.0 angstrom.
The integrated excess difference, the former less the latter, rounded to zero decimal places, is -14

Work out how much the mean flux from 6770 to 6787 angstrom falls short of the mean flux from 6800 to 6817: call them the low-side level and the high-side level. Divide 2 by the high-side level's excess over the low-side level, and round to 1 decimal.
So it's -1.5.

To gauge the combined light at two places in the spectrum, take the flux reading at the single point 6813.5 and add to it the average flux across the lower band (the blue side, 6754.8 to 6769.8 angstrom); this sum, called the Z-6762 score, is 48.1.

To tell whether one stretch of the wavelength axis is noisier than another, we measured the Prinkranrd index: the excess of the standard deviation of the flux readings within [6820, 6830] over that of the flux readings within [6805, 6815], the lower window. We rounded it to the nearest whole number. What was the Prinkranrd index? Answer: 1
